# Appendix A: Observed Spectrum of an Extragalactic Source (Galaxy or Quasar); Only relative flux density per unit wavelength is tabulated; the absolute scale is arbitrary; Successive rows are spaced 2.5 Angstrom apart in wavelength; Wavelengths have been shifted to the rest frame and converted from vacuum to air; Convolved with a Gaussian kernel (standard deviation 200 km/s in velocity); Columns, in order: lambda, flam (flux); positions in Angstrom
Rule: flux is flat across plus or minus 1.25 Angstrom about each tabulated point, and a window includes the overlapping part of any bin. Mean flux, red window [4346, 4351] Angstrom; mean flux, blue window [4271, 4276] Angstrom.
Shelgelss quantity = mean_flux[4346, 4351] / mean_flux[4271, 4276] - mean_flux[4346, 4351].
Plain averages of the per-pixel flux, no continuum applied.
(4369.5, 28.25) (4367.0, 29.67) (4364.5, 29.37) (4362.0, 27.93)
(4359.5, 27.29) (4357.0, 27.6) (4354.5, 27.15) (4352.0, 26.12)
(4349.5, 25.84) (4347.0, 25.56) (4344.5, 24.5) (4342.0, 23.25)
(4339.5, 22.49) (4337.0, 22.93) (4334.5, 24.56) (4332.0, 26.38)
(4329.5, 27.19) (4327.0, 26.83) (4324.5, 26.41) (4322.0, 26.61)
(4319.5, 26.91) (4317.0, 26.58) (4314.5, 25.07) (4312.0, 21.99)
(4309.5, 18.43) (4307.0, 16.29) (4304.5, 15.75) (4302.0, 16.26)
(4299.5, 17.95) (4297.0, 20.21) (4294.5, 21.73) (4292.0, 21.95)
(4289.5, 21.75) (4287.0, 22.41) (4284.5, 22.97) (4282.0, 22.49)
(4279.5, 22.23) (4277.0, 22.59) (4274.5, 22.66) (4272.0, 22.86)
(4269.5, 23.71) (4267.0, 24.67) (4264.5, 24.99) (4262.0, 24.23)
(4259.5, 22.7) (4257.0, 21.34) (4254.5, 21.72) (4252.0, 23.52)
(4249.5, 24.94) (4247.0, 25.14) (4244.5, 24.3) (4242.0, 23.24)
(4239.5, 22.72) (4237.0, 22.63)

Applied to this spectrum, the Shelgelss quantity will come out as -24.6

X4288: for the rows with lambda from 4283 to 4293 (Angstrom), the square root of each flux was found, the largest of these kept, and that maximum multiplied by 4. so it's 19.2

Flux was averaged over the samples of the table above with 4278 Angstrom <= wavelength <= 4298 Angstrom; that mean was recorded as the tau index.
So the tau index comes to 22.0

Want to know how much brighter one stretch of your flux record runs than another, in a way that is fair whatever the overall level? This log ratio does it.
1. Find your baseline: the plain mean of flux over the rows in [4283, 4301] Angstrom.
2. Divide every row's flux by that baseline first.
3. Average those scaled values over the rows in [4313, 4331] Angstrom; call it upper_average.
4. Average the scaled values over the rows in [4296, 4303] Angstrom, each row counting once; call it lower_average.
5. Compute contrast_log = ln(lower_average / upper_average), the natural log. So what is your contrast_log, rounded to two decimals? -0.38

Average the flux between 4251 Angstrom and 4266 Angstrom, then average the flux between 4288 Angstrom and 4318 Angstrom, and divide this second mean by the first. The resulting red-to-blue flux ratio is 0.88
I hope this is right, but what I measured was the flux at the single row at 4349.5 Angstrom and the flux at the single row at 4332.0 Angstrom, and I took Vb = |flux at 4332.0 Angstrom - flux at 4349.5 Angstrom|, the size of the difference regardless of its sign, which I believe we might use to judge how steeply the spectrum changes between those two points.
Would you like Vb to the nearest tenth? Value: 0.5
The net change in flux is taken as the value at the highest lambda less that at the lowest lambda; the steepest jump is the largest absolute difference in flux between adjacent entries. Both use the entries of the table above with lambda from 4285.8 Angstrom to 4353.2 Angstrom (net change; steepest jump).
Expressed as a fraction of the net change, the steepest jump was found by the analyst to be 1.0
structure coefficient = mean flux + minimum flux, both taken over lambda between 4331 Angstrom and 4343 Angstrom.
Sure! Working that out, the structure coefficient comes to 46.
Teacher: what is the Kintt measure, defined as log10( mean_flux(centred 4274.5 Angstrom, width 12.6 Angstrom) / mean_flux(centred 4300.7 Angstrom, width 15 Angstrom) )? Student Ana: 0.10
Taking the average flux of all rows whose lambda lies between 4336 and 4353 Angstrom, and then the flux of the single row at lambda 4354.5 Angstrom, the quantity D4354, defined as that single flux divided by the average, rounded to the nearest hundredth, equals 1.11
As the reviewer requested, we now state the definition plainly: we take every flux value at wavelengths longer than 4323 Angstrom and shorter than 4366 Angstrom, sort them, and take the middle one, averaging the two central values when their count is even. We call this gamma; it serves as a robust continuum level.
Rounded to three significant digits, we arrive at 26.4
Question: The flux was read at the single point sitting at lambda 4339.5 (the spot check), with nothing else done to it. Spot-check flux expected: 22.49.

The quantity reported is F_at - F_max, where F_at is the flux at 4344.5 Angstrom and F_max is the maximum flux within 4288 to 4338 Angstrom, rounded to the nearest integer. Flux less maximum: -3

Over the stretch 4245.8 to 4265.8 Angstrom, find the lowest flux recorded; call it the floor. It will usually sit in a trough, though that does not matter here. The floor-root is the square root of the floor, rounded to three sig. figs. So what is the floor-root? 4.62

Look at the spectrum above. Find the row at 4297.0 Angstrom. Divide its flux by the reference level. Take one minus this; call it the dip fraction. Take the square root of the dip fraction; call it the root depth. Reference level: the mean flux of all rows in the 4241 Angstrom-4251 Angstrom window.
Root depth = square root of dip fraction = 0.41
